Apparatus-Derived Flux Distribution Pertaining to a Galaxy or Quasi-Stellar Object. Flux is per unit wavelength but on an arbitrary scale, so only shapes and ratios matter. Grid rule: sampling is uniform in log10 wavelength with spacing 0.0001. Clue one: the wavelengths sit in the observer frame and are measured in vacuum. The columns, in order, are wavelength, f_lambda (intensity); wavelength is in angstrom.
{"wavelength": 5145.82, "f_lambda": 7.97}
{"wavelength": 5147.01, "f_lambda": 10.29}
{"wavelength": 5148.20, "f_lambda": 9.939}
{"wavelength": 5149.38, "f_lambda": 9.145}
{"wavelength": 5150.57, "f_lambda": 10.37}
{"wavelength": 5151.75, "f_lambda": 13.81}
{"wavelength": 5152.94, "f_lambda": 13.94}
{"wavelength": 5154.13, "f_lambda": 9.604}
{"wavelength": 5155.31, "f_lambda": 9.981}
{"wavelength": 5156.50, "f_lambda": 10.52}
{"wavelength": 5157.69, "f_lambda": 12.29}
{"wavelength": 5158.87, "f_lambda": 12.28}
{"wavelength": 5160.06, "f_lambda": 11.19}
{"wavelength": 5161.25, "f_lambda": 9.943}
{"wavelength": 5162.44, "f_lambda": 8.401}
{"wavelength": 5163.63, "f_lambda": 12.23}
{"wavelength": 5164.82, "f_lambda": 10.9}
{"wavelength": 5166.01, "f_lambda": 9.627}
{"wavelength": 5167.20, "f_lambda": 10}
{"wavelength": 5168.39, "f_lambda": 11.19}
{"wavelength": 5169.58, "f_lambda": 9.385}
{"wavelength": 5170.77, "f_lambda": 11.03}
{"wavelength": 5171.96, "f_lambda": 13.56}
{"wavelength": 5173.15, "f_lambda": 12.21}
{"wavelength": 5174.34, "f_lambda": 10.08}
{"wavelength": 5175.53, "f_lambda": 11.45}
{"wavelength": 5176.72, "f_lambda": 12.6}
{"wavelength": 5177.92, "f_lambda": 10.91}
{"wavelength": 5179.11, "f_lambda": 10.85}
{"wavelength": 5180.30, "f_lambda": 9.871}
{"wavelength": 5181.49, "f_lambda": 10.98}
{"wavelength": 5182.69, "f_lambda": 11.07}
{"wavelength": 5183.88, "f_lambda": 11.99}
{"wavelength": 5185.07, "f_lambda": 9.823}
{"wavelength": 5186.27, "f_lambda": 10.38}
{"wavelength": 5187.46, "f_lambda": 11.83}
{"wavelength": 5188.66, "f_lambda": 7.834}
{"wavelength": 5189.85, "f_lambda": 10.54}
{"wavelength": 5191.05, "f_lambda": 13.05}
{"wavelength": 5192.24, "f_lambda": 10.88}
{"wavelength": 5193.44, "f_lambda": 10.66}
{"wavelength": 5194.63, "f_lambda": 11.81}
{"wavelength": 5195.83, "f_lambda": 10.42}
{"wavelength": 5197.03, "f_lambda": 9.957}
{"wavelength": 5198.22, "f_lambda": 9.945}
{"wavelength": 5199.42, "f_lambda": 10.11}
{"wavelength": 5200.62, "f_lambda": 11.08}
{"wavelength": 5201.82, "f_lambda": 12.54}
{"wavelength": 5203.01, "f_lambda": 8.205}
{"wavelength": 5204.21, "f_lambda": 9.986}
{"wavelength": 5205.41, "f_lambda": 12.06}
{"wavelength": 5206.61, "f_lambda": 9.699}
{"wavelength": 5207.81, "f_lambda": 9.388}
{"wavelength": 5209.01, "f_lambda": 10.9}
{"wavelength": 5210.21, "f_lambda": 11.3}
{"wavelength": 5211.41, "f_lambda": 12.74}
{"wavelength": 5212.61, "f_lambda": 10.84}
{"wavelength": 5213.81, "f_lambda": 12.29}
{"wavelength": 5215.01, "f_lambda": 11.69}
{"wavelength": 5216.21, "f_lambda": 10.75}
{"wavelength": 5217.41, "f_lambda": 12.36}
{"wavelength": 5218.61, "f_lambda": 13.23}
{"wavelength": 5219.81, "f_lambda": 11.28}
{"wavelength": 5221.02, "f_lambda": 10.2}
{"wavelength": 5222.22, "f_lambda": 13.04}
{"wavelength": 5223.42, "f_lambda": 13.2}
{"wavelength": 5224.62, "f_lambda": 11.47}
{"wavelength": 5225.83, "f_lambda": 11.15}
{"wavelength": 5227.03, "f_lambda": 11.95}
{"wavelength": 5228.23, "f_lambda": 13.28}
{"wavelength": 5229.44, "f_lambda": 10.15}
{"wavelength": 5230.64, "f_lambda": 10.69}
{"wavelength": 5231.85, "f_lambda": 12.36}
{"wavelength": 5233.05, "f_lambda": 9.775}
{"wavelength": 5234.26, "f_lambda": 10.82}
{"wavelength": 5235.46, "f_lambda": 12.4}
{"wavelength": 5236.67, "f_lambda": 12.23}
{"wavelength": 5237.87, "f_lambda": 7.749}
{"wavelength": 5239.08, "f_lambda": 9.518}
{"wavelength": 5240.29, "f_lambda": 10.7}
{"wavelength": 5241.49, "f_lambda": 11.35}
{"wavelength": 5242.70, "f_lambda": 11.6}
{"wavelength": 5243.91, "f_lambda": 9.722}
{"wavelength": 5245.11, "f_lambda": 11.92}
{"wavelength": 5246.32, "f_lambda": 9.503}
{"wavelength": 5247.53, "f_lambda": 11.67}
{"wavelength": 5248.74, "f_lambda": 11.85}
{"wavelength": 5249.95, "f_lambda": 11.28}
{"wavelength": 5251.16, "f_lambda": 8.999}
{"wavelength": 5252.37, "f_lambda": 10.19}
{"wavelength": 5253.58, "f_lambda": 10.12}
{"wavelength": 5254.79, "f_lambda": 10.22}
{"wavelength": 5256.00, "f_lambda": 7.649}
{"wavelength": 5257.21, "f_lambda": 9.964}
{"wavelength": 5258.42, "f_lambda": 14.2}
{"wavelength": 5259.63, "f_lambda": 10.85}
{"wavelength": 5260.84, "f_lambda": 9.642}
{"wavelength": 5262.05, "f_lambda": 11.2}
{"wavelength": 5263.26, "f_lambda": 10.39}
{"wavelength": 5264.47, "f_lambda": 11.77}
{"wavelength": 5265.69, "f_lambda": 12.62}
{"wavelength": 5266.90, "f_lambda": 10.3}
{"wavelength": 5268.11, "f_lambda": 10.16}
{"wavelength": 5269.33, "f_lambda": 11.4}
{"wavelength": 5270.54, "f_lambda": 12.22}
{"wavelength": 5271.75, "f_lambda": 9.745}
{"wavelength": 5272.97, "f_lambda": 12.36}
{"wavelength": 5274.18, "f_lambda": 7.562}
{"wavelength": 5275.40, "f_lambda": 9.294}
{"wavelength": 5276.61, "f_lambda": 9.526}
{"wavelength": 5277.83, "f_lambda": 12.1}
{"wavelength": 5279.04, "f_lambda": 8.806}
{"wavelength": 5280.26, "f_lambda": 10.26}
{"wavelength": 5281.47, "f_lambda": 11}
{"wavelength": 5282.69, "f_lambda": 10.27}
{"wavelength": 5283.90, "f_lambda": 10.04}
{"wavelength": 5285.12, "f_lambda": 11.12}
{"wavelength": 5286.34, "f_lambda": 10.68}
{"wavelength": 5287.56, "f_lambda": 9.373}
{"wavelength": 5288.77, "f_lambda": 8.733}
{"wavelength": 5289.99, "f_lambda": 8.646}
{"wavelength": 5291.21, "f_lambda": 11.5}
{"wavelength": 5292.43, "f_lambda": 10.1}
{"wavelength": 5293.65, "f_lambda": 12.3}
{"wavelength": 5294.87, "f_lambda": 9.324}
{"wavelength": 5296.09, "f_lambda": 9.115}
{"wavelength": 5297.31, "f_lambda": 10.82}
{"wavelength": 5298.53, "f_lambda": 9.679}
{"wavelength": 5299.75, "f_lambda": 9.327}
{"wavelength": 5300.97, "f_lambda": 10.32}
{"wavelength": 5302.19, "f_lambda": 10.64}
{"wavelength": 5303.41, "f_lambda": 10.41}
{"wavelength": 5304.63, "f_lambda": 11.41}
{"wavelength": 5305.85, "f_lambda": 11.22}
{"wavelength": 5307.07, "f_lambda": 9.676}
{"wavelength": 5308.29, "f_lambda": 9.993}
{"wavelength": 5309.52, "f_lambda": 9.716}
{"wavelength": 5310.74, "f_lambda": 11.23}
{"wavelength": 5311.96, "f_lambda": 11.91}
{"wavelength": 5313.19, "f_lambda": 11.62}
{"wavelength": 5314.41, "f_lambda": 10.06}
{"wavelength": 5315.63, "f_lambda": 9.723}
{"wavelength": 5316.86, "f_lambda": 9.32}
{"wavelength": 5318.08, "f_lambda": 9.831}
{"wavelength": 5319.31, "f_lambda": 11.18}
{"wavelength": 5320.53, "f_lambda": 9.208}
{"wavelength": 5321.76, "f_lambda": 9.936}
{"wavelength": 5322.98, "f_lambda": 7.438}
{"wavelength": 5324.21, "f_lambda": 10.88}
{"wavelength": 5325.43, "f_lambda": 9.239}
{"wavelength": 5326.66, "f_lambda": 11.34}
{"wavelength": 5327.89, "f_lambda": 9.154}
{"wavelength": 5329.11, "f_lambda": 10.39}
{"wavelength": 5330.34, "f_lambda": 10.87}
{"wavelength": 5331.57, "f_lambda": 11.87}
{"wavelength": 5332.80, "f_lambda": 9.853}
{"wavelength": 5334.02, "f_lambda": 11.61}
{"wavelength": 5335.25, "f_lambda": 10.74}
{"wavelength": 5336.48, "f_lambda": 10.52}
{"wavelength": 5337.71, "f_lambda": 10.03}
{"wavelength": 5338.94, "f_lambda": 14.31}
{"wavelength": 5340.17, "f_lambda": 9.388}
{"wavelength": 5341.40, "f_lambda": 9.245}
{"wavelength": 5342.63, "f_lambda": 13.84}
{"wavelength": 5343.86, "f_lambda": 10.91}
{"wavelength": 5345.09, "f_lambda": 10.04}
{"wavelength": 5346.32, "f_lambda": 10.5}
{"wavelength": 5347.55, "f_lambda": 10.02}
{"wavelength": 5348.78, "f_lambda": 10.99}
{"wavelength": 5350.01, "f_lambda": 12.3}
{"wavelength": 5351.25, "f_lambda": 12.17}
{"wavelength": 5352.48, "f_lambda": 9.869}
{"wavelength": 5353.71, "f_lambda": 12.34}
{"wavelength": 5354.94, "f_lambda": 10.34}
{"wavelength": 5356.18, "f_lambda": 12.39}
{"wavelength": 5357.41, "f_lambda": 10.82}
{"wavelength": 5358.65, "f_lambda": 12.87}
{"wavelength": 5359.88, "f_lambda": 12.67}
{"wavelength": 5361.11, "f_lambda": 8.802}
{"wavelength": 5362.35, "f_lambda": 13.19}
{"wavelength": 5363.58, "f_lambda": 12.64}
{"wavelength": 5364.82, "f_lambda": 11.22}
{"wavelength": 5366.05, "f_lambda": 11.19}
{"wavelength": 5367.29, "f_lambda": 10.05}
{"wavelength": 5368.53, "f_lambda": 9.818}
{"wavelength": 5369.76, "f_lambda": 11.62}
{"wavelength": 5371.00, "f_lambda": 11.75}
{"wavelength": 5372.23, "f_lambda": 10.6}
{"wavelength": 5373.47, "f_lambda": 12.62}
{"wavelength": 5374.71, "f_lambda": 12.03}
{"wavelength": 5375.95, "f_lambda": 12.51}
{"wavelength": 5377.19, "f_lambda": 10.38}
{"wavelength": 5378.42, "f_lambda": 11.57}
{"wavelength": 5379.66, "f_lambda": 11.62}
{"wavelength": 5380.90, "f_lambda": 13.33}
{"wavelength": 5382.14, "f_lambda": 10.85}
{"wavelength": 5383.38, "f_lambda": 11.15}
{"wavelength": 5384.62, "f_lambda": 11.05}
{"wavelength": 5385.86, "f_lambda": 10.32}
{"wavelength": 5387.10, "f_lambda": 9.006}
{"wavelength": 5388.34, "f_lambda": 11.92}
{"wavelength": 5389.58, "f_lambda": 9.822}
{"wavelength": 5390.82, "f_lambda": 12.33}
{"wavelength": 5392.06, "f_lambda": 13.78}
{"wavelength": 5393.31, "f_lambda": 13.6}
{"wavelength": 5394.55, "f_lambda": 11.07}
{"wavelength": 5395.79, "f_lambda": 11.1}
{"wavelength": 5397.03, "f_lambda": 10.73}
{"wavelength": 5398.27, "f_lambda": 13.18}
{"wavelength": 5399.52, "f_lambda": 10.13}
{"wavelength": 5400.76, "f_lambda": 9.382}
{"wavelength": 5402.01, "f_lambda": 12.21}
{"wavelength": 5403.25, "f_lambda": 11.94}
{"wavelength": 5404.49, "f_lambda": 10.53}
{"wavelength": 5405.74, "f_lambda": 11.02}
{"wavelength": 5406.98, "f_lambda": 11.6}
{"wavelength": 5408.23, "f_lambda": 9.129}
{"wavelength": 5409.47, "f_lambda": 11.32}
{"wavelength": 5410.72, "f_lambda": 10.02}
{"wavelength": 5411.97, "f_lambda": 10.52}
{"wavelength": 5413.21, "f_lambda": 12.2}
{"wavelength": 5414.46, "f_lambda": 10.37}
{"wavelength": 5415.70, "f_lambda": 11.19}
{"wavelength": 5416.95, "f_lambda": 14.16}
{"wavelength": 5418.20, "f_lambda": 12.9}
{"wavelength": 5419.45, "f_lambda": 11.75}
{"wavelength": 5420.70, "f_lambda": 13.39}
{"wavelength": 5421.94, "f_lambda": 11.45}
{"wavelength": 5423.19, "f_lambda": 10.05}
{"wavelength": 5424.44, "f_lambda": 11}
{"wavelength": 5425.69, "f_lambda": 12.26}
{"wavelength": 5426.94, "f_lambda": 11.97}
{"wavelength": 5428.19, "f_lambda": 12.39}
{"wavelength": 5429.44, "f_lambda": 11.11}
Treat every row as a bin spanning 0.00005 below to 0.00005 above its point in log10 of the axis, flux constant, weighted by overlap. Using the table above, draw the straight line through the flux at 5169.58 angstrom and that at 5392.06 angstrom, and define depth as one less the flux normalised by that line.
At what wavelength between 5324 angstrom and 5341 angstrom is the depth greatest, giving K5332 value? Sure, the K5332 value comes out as 5327.89 angstrom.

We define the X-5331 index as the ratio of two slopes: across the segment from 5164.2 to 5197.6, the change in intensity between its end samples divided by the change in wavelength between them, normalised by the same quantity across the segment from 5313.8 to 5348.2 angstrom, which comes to 24.3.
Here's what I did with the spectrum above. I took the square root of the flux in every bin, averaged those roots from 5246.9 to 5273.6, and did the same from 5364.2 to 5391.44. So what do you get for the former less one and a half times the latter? -1.73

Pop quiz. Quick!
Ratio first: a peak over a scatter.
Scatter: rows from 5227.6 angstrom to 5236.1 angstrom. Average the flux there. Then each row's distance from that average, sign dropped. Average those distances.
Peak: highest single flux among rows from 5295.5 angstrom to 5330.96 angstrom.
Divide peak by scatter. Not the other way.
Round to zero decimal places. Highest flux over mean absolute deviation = 10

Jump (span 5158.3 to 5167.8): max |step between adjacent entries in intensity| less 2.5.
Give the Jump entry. 1.3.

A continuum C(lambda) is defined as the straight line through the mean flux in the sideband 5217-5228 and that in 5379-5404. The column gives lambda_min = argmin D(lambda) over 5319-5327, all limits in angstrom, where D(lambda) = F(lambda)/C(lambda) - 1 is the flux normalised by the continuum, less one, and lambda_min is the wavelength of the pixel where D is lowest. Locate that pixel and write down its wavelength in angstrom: 5322.98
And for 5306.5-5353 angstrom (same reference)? 5322.98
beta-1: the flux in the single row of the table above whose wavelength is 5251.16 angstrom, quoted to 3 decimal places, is 8.999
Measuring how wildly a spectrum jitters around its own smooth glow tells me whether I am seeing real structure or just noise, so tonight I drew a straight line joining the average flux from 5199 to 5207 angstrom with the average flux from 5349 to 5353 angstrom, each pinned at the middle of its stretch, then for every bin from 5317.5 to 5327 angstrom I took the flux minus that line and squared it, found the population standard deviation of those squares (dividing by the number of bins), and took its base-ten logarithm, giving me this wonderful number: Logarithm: 0.66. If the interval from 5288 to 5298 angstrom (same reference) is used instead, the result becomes 0.33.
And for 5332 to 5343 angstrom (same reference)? 0.44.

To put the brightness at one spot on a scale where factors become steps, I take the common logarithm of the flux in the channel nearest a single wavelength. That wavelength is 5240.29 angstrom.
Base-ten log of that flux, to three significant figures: 1.03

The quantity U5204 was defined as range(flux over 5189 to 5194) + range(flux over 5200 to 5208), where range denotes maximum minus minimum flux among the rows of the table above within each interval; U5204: 6.8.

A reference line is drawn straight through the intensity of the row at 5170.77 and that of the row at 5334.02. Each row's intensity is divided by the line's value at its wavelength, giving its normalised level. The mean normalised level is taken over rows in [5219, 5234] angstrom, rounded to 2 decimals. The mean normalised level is 1.03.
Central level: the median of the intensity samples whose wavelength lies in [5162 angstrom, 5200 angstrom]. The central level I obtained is 10.9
